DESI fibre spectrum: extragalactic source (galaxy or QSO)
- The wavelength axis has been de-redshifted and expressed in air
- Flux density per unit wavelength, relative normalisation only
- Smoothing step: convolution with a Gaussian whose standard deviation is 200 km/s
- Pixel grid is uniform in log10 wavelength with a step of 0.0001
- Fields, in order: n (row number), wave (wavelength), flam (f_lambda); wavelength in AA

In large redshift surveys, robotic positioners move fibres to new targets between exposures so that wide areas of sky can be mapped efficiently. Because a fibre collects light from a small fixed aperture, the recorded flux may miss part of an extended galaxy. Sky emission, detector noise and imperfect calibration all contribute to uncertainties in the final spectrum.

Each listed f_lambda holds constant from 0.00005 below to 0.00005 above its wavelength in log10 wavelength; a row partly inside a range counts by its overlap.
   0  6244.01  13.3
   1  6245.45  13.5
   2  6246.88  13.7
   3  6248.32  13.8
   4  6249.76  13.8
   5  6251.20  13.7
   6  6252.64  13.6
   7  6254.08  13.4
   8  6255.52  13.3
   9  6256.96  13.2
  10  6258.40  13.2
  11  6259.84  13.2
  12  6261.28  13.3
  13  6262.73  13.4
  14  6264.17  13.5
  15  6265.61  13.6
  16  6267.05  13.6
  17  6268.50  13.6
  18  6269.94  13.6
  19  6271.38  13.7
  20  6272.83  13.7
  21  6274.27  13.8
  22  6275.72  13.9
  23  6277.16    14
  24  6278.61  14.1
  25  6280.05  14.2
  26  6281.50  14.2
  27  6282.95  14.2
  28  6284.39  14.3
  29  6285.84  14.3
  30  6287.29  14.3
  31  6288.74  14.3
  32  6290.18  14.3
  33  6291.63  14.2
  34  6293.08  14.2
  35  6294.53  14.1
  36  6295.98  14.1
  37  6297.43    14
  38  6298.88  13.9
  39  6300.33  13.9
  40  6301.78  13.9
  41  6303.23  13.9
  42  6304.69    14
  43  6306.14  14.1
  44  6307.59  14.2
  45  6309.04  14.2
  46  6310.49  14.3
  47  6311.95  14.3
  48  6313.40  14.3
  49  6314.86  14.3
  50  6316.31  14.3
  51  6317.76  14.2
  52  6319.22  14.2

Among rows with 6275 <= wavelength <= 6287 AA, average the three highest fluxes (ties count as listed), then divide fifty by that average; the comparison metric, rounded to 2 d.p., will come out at 3.50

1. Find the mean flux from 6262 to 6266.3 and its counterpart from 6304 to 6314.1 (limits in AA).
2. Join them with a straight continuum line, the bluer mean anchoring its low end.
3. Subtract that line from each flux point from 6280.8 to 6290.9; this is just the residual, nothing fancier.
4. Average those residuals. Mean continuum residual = 0.43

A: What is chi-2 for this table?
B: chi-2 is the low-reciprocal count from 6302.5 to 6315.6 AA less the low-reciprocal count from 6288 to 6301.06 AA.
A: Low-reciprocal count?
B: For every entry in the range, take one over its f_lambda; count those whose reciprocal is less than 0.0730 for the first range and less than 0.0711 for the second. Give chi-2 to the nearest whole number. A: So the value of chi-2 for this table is 3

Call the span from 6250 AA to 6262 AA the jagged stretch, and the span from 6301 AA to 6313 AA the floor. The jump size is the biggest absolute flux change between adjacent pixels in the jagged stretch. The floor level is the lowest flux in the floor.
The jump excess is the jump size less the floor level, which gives -13.7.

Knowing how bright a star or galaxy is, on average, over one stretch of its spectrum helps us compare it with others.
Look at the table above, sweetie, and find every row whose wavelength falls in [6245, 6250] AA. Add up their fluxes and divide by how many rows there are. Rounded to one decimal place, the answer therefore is 13.7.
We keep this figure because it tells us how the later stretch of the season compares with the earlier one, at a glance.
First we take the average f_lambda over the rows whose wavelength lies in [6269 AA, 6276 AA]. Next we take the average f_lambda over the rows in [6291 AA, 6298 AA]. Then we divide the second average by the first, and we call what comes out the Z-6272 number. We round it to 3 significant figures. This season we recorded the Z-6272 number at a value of 1.03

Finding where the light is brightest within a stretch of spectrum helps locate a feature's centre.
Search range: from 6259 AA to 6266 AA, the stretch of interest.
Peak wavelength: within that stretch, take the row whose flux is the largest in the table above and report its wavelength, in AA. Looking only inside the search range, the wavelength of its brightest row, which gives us 6265.61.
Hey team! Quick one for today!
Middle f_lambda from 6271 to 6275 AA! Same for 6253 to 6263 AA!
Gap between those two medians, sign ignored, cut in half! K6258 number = 0.20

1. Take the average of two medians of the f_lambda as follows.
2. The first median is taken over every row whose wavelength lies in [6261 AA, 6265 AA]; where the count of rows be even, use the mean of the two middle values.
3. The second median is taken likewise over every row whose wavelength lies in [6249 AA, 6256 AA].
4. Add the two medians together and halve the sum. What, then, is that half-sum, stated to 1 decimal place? 13.5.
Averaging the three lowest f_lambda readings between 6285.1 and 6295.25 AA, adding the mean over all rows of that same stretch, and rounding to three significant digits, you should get 28.4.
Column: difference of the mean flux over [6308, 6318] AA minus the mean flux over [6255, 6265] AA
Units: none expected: 1.0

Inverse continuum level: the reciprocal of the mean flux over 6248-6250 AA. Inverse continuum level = 0.0725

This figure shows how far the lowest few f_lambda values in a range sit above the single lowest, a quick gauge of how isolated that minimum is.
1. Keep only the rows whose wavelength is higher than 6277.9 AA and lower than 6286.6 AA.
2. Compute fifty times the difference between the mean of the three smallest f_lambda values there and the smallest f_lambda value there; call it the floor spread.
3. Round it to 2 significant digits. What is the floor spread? 3.3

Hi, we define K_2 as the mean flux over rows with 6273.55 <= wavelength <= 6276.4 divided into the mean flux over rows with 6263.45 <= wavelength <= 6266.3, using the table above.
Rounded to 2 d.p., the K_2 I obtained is 0.98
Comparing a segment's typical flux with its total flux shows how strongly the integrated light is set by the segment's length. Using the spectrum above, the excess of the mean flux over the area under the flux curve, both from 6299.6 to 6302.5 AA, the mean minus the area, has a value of -26.4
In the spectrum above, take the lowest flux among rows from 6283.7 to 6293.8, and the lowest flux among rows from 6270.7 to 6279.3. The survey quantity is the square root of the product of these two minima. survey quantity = 13.9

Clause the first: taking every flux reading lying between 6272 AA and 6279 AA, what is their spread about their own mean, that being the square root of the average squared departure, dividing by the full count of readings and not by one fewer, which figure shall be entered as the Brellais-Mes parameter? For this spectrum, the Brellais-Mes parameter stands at 0.14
